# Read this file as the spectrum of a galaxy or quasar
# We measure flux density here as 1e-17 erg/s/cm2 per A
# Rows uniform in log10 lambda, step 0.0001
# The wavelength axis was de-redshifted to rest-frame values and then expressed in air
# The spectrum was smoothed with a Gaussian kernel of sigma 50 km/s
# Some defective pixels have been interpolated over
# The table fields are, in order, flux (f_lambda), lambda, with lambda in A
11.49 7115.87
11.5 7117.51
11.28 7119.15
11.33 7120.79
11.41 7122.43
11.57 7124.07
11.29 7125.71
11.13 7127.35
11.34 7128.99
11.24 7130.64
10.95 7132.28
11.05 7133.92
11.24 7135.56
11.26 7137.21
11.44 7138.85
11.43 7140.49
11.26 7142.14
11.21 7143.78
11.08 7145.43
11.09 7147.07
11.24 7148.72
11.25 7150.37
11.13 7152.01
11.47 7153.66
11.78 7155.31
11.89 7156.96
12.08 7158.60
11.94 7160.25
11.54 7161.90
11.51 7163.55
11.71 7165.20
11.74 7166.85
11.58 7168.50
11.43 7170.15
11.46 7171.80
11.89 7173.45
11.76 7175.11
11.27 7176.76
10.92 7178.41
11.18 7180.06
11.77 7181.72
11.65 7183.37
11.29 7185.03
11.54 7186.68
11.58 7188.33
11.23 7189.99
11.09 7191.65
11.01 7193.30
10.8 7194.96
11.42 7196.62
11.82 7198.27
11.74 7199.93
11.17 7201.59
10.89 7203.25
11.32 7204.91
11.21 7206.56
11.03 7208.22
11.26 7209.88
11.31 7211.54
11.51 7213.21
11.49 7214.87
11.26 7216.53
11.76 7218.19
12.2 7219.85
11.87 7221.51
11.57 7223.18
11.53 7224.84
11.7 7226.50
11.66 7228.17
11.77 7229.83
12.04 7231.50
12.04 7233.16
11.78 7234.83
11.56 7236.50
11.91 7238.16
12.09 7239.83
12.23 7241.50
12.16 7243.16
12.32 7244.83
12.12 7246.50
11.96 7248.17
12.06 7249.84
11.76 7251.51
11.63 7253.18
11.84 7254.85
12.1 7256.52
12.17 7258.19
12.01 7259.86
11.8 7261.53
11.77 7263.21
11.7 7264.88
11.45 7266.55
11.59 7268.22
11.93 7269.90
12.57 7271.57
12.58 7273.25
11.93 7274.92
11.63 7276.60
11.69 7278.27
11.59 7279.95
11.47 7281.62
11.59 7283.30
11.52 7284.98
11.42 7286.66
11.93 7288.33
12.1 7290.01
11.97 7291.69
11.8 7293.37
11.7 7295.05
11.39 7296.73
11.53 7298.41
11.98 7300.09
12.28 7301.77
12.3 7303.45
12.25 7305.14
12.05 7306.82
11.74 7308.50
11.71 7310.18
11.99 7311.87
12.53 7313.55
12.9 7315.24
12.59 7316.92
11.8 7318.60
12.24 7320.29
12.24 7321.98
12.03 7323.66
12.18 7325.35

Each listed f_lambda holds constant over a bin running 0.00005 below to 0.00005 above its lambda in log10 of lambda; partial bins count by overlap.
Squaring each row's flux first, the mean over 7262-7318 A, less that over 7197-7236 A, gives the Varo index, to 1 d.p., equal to 8.3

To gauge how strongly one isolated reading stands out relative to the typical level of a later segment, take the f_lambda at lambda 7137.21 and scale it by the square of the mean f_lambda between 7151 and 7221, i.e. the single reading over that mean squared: 0.0856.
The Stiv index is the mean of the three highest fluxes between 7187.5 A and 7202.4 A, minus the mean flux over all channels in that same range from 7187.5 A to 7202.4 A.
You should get 0.396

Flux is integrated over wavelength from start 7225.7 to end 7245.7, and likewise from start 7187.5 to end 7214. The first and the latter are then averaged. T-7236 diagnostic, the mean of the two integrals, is 269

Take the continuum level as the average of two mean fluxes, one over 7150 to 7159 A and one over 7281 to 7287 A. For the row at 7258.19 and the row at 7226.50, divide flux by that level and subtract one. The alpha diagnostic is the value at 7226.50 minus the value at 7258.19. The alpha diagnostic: -0.041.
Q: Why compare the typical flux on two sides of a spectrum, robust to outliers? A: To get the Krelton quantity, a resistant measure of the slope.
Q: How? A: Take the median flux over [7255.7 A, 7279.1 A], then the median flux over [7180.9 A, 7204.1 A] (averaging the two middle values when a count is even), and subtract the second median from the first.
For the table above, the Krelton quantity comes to 0.5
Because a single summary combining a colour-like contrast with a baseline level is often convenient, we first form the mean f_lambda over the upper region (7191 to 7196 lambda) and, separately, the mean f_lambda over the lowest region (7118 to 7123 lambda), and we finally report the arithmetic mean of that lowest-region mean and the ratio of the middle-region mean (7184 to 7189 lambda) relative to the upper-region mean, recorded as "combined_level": 6.19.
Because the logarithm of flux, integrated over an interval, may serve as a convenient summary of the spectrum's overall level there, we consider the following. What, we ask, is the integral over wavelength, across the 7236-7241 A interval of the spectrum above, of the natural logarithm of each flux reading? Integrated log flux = 12.4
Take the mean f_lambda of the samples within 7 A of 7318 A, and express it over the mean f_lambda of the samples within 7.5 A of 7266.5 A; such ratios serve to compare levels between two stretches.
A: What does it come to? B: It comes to 1.030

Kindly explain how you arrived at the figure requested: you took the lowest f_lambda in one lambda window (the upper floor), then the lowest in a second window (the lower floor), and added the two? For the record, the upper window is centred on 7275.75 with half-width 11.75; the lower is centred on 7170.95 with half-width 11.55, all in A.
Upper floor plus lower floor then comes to 22.34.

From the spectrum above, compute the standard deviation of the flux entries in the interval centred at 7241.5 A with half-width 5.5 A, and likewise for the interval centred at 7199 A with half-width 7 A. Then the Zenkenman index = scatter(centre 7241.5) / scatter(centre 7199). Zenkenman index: 0.7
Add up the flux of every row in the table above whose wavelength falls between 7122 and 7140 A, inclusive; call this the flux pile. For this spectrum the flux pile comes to 124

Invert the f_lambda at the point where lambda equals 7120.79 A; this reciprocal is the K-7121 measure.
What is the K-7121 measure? 0.088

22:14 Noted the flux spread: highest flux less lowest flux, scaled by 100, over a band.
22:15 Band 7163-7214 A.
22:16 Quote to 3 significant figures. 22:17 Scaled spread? 109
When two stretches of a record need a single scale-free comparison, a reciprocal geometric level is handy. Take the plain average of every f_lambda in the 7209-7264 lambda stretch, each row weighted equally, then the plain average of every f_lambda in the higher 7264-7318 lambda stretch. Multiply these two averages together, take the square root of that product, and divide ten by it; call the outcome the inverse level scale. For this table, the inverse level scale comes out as 0.842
